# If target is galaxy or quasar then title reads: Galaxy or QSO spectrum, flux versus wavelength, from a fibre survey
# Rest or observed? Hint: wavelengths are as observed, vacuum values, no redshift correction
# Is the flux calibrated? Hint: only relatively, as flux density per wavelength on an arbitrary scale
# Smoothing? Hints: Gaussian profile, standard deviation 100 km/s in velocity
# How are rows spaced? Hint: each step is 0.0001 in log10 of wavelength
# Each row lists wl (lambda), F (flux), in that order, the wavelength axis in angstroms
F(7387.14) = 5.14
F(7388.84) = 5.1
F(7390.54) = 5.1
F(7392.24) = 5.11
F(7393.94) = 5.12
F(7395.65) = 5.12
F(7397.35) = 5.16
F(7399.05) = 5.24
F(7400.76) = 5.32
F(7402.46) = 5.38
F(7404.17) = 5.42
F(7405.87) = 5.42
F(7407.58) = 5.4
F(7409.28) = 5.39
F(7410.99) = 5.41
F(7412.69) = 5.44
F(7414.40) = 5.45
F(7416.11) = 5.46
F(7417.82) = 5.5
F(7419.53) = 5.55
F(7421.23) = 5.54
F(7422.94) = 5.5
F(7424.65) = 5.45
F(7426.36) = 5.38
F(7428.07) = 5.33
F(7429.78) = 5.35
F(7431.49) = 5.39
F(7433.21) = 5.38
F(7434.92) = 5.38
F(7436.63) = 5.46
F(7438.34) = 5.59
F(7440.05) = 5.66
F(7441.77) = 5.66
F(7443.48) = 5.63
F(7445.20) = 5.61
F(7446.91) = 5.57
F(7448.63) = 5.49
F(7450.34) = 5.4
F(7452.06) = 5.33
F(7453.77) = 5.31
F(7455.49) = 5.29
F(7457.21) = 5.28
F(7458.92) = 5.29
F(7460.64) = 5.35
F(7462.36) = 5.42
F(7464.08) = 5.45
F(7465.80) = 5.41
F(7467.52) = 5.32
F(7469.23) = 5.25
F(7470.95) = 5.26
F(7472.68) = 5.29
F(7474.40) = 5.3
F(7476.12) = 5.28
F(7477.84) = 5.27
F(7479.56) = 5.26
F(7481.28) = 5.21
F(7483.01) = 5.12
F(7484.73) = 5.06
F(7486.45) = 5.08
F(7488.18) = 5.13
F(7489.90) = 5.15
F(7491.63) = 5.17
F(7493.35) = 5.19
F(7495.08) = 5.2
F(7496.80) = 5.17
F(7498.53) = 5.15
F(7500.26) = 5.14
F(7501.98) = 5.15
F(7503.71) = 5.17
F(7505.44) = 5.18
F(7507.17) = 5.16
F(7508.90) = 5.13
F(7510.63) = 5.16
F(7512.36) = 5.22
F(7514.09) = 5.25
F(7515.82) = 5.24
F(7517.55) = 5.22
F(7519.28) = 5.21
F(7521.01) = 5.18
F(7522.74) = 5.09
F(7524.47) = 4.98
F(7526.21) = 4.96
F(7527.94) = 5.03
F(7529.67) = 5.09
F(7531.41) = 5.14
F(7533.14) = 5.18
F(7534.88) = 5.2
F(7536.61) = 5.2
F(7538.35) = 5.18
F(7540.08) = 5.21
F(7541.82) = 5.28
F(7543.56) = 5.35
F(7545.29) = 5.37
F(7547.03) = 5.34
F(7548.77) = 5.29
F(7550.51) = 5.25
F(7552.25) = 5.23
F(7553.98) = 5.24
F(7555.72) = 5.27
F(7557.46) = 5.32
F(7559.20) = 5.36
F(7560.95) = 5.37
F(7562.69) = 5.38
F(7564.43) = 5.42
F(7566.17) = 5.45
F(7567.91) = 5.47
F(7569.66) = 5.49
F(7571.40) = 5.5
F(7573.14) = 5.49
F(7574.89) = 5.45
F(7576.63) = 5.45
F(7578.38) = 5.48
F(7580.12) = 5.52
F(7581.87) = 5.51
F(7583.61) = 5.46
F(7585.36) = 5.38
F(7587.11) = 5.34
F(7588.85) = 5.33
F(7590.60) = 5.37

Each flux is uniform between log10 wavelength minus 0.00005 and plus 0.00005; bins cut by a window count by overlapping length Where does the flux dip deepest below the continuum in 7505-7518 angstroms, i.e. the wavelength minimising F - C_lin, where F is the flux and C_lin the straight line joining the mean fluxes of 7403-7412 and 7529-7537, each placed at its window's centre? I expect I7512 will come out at 7508.90 angstroms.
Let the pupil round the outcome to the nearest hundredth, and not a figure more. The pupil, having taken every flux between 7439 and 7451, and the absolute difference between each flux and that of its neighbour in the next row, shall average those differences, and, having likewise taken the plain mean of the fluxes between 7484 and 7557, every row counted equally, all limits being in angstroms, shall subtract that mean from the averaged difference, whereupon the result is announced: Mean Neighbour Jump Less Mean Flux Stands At -5.14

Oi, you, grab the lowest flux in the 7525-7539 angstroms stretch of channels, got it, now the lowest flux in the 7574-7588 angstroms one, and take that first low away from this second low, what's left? 0.38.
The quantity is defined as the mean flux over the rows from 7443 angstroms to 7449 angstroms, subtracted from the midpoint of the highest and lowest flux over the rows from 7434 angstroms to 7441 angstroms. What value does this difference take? -0.1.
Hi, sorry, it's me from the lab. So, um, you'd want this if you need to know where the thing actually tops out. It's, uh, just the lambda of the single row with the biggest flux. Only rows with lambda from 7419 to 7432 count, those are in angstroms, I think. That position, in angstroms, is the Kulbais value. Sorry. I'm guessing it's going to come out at 7419.53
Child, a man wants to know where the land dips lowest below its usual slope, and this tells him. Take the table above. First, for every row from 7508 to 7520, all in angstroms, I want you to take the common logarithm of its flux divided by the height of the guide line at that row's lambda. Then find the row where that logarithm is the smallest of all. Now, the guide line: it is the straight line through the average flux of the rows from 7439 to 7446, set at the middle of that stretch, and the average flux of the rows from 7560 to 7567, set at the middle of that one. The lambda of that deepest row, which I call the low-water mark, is 7508.90 angstroms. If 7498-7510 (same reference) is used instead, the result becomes 7500.26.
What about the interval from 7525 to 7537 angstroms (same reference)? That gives 7526.21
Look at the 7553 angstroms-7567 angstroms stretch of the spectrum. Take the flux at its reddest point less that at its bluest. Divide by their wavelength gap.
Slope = 0.017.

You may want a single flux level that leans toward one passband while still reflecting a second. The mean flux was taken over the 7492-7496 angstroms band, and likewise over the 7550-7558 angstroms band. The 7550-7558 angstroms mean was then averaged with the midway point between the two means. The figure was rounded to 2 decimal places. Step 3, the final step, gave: 5.25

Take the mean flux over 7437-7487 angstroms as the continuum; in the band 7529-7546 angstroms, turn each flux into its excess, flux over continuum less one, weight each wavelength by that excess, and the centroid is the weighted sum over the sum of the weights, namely 7534.7 angstroms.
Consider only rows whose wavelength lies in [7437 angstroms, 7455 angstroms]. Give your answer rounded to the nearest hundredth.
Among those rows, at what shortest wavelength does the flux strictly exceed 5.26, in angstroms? 7438.34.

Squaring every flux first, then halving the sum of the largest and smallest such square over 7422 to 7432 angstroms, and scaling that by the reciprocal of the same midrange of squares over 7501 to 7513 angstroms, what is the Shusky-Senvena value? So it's 1.10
